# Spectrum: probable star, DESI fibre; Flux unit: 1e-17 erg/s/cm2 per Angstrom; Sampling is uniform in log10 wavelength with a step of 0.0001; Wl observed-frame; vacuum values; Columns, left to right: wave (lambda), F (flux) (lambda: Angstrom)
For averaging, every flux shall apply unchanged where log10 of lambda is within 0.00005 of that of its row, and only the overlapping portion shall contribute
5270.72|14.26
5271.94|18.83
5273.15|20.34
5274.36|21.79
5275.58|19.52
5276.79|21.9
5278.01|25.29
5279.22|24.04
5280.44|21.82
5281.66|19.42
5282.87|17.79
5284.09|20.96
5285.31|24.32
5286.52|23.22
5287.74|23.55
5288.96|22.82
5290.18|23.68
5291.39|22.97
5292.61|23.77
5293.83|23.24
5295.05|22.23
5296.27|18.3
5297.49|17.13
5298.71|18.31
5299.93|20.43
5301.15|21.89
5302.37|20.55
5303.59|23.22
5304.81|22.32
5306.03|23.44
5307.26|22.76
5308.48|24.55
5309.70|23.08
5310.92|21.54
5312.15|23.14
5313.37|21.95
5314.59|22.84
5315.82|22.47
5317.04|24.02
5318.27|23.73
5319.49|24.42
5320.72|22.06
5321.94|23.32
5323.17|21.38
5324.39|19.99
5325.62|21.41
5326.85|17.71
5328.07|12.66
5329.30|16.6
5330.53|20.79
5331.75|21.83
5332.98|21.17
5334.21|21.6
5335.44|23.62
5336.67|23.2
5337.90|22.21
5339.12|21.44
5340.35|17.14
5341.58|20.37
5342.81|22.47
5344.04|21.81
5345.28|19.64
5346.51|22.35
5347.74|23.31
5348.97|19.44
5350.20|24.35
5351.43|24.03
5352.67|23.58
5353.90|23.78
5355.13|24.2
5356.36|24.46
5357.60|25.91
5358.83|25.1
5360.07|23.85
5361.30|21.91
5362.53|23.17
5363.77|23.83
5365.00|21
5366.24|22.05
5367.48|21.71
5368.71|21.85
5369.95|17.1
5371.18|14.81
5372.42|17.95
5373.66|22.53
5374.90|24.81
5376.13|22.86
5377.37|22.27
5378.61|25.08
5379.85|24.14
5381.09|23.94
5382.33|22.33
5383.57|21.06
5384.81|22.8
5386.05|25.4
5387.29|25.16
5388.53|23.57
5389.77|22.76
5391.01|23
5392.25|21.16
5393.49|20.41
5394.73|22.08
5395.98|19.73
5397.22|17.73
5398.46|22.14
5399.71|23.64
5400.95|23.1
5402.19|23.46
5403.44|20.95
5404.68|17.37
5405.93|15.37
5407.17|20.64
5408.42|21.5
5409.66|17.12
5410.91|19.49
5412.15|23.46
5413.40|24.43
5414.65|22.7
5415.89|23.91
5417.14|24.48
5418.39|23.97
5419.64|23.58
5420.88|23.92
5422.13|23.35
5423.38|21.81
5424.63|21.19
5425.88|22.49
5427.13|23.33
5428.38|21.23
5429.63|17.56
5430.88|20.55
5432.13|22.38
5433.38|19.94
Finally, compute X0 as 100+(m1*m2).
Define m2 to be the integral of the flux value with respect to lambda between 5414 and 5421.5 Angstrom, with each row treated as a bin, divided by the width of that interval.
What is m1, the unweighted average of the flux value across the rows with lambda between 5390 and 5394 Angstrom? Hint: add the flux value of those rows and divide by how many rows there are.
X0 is 612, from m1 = 21.5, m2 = 23.8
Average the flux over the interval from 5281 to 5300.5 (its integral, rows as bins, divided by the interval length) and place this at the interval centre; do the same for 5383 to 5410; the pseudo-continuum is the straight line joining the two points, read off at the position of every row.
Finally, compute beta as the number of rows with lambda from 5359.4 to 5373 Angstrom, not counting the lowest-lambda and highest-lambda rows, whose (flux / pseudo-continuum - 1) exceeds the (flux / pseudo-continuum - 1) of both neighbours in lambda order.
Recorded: 3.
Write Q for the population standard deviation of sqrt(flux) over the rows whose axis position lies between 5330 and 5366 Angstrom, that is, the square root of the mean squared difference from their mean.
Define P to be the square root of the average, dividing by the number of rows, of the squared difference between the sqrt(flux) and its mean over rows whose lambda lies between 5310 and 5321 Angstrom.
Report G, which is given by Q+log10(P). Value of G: -0.81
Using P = 0.10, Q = 0.20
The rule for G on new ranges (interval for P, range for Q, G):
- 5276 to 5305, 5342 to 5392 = -0.37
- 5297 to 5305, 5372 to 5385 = -0.44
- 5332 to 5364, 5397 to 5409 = -0.38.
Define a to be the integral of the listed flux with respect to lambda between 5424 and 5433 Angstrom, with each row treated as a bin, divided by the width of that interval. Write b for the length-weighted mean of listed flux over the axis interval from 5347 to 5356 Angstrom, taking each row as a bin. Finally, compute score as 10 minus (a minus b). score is 12.1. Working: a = 21.2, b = 23.3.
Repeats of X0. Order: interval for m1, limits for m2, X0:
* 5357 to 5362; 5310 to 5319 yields 653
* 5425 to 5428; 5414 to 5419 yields 644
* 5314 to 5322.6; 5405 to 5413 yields 557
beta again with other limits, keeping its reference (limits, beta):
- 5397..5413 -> 3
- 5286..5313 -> 7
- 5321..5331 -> 1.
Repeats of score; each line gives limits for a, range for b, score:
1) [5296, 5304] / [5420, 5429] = 12.5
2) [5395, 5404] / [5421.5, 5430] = 10.1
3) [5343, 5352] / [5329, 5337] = 9.2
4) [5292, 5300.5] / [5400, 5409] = 10.0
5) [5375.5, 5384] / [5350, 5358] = 11.1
